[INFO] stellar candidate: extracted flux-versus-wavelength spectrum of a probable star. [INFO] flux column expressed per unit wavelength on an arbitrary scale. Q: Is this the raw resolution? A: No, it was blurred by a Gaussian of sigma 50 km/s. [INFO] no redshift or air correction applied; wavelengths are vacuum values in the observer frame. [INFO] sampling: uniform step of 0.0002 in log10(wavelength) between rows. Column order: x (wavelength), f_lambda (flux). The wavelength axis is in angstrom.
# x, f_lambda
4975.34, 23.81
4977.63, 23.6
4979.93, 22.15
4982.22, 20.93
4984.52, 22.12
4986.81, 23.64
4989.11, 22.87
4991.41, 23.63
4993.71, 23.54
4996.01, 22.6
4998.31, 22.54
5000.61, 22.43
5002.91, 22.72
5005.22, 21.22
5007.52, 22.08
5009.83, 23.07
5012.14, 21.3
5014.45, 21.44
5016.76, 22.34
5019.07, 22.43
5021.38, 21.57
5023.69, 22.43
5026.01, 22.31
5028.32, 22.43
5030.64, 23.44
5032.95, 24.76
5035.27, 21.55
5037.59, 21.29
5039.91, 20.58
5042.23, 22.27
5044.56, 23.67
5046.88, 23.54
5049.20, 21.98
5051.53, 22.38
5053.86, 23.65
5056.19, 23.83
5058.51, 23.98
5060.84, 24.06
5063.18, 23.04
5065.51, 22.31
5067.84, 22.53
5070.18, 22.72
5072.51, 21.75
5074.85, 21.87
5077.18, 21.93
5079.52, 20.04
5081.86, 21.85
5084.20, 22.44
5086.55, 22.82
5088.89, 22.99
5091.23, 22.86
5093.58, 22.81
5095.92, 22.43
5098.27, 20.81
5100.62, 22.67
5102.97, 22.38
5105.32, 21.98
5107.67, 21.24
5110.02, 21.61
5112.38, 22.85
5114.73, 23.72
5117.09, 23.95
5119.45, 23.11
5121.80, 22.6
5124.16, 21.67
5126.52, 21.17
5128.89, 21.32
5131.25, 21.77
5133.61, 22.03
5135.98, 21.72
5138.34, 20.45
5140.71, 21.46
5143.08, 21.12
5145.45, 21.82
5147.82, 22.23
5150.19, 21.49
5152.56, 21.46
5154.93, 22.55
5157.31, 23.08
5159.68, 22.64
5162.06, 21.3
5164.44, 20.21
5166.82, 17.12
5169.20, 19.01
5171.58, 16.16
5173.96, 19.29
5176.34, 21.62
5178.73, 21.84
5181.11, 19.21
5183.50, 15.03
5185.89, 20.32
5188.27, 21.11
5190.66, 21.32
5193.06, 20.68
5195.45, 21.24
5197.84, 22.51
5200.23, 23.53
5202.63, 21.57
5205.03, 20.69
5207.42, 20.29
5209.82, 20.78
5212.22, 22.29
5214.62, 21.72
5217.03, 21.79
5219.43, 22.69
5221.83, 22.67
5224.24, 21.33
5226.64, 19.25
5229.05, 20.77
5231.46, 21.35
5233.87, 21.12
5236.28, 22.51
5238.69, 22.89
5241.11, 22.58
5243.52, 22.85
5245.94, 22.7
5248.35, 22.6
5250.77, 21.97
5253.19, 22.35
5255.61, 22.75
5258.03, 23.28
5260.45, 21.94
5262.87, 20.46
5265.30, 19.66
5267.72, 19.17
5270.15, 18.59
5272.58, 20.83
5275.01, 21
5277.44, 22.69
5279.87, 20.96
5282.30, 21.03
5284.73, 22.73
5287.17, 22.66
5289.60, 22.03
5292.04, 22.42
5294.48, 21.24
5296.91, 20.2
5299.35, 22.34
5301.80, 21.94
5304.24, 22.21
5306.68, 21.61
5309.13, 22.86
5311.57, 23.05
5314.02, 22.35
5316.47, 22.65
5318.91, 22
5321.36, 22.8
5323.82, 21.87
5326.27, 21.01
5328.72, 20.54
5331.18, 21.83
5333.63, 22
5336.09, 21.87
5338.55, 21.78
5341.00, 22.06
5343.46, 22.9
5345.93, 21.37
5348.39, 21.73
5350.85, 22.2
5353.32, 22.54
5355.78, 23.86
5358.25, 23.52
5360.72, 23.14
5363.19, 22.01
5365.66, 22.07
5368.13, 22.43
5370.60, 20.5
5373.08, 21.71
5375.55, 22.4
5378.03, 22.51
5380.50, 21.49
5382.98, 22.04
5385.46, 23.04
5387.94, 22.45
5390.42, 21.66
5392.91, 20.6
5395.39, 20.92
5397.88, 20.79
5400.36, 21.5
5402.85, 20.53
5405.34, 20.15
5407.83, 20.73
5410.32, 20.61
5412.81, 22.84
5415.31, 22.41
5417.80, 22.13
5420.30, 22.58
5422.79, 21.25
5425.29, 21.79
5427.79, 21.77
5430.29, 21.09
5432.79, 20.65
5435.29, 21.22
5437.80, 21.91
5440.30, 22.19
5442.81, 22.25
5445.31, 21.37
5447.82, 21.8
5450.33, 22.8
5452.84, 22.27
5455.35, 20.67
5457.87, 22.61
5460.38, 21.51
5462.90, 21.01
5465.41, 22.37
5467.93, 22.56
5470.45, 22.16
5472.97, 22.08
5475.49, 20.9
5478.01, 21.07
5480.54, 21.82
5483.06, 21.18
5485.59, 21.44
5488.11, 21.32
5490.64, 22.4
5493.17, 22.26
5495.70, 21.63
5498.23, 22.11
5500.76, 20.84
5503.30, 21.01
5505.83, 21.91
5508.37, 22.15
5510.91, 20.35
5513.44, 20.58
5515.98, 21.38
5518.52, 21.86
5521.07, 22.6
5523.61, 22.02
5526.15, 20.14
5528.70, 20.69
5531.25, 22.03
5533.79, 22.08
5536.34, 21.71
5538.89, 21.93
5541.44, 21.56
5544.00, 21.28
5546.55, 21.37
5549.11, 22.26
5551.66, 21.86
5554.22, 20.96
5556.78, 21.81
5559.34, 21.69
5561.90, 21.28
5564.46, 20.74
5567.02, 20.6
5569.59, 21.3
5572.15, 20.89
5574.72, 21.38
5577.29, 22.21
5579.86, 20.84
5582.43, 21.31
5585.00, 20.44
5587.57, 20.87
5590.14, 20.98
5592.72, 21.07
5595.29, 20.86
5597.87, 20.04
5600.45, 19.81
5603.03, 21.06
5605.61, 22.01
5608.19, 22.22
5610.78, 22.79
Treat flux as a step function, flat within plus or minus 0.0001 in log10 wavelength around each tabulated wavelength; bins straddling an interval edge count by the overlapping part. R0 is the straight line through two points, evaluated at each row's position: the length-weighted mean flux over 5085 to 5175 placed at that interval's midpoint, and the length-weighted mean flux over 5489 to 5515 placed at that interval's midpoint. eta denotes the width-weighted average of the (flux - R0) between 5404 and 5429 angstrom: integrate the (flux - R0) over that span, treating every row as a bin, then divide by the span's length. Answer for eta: 0.08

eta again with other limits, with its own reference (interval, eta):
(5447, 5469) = 0.42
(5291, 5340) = 0.35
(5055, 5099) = 0.85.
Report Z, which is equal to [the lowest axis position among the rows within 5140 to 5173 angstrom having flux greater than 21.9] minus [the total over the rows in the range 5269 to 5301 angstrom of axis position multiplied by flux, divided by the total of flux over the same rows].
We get -137.1 angstrom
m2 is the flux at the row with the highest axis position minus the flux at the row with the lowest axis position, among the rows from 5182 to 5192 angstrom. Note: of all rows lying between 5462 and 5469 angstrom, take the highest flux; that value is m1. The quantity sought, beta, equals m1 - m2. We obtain 16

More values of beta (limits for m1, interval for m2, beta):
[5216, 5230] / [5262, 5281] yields 22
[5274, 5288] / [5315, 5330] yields 25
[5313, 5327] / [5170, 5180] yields 17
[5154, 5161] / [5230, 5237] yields 22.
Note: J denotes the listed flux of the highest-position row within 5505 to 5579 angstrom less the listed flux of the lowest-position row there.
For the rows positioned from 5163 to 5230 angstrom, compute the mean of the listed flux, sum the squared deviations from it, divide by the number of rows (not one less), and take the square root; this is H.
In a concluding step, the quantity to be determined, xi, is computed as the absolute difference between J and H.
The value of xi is 1.6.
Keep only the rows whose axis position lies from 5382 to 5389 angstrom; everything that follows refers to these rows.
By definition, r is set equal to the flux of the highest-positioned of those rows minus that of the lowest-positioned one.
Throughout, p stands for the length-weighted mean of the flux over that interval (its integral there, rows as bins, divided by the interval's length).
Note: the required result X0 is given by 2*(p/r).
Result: 110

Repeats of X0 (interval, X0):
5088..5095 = -254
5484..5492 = 45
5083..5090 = 83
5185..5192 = 42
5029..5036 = -25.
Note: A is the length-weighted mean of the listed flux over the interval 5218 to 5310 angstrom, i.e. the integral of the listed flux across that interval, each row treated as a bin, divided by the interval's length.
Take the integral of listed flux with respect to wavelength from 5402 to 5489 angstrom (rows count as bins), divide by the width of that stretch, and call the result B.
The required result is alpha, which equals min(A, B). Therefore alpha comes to 21.6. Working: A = 21.7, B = 21.6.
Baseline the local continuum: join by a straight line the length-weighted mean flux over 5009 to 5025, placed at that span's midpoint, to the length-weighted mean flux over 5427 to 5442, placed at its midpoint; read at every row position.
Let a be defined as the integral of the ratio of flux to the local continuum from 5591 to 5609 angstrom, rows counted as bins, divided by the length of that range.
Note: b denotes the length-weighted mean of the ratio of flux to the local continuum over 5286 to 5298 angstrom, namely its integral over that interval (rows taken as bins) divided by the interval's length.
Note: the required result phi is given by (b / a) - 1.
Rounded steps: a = 0.99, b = 1.003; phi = 0.016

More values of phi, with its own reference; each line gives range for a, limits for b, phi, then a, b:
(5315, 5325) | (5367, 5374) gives -0.033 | 1.03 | 0.997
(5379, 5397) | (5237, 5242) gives 0.035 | 1.01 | 1.044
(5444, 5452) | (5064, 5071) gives -0.001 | 1.03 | 1.025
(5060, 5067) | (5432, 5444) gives -0.037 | 1.05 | 1.009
